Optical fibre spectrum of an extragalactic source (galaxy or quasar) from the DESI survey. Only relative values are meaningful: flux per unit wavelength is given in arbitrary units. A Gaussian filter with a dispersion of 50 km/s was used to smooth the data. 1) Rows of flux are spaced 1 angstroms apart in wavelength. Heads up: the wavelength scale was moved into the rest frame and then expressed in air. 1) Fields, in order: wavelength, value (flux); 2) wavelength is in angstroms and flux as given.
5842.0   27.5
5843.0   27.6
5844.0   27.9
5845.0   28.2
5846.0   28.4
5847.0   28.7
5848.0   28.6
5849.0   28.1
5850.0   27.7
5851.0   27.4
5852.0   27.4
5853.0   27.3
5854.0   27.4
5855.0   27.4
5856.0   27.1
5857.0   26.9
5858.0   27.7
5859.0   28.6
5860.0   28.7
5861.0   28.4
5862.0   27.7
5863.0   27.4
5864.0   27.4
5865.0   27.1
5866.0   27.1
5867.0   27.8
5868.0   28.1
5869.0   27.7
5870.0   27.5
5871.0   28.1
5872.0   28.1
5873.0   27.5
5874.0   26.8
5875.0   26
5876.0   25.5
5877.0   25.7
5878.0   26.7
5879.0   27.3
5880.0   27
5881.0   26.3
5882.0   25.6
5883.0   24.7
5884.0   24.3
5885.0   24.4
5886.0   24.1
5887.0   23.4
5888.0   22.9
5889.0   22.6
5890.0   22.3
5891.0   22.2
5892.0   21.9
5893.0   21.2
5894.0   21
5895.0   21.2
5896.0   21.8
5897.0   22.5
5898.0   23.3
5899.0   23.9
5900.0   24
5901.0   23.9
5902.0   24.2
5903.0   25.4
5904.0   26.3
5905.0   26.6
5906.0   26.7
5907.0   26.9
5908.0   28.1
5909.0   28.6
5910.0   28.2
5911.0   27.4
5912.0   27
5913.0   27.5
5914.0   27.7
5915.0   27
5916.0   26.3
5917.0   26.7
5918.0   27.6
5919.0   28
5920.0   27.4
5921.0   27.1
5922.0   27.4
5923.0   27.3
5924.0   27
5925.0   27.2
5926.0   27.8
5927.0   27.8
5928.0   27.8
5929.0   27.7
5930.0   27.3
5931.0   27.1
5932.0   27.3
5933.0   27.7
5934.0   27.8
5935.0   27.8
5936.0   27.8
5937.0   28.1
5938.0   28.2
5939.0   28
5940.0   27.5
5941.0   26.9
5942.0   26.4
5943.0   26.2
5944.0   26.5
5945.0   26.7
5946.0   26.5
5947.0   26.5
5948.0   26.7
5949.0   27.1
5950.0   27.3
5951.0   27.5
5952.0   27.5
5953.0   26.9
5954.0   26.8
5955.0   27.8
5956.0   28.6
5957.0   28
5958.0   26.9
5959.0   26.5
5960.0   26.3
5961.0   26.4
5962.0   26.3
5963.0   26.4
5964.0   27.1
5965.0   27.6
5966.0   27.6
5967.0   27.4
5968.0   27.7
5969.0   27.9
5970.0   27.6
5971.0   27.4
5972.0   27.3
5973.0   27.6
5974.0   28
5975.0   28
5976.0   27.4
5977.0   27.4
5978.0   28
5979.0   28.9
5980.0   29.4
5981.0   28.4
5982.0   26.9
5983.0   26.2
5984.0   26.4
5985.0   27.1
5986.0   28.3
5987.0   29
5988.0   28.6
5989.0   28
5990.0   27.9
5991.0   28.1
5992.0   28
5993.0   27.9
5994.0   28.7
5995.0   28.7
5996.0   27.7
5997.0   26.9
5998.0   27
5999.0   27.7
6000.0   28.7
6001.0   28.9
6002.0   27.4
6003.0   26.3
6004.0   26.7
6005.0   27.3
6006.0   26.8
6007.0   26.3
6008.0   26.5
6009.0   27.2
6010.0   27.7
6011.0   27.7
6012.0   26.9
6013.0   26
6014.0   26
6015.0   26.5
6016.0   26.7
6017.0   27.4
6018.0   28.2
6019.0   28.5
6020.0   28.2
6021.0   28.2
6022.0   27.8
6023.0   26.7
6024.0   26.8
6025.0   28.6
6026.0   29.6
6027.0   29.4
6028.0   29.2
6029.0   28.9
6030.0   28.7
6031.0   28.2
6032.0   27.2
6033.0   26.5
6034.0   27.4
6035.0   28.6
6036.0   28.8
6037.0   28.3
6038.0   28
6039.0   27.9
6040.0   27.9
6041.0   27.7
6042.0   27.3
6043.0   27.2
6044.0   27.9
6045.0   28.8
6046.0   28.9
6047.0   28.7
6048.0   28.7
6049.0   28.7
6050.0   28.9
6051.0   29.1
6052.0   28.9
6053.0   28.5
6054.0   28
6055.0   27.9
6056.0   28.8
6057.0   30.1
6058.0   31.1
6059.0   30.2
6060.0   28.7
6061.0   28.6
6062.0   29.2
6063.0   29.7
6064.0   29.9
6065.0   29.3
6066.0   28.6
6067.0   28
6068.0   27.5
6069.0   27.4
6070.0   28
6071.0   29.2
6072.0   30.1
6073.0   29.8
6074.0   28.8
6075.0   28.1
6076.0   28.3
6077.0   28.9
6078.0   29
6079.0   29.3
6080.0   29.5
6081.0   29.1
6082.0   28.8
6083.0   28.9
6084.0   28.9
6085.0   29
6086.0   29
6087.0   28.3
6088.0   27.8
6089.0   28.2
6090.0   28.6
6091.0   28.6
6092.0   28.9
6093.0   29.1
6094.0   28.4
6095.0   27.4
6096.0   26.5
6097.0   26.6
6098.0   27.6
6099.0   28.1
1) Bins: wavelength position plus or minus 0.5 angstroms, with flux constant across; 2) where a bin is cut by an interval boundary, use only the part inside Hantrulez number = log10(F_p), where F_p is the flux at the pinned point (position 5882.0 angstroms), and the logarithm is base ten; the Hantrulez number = 1.41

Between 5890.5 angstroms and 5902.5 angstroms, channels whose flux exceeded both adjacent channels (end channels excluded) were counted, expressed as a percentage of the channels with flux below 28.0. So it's 8.3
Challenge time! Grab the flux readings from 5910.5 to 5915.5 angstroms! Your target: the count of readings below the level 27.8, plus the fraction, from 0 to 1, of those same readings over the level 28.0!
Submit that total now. 5.0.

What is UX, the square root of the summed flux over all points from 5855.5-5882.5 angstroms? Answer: 27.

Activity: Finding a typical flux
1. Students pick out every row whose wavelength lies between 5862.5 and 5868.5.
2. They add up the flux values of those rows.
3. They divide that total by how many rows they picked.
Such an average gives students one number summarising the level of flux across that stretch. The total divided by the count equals 27.5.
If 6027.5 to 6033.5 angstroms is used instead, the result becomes 28.1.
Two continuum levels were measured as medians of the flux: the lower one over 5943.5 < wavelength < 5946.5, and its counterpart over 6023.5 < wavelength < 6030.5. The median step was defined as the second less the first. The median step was 2.4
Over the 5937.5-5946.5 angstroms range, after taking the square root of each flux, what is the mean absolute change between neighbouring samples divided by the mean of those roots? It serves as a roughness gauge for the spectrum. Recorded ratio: 0.0063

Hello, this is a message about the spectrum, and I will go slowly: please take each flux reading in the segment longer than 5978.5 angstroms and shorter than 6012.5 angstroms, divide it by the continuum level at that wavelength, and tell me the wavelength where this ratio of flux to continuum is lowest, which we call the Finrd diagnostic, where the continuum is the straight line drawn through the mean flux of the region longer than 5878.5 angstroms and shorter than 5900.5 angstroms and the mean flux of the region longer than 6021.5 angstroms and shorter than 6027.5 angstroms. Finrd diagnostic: 6007.0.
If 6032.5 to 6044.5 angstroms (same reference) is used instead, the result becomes 6033.0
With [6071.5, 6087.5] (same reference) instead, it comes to 6087.0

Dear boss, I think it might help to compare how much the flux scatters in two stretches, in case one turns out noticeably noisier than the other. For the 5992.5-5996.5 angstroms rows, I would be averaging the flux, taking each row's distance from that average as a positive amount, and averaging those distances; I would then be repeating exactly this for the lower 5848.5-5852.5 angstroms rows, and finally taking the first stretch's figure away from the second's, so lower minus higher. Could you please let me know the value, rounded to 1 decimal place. -0.2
